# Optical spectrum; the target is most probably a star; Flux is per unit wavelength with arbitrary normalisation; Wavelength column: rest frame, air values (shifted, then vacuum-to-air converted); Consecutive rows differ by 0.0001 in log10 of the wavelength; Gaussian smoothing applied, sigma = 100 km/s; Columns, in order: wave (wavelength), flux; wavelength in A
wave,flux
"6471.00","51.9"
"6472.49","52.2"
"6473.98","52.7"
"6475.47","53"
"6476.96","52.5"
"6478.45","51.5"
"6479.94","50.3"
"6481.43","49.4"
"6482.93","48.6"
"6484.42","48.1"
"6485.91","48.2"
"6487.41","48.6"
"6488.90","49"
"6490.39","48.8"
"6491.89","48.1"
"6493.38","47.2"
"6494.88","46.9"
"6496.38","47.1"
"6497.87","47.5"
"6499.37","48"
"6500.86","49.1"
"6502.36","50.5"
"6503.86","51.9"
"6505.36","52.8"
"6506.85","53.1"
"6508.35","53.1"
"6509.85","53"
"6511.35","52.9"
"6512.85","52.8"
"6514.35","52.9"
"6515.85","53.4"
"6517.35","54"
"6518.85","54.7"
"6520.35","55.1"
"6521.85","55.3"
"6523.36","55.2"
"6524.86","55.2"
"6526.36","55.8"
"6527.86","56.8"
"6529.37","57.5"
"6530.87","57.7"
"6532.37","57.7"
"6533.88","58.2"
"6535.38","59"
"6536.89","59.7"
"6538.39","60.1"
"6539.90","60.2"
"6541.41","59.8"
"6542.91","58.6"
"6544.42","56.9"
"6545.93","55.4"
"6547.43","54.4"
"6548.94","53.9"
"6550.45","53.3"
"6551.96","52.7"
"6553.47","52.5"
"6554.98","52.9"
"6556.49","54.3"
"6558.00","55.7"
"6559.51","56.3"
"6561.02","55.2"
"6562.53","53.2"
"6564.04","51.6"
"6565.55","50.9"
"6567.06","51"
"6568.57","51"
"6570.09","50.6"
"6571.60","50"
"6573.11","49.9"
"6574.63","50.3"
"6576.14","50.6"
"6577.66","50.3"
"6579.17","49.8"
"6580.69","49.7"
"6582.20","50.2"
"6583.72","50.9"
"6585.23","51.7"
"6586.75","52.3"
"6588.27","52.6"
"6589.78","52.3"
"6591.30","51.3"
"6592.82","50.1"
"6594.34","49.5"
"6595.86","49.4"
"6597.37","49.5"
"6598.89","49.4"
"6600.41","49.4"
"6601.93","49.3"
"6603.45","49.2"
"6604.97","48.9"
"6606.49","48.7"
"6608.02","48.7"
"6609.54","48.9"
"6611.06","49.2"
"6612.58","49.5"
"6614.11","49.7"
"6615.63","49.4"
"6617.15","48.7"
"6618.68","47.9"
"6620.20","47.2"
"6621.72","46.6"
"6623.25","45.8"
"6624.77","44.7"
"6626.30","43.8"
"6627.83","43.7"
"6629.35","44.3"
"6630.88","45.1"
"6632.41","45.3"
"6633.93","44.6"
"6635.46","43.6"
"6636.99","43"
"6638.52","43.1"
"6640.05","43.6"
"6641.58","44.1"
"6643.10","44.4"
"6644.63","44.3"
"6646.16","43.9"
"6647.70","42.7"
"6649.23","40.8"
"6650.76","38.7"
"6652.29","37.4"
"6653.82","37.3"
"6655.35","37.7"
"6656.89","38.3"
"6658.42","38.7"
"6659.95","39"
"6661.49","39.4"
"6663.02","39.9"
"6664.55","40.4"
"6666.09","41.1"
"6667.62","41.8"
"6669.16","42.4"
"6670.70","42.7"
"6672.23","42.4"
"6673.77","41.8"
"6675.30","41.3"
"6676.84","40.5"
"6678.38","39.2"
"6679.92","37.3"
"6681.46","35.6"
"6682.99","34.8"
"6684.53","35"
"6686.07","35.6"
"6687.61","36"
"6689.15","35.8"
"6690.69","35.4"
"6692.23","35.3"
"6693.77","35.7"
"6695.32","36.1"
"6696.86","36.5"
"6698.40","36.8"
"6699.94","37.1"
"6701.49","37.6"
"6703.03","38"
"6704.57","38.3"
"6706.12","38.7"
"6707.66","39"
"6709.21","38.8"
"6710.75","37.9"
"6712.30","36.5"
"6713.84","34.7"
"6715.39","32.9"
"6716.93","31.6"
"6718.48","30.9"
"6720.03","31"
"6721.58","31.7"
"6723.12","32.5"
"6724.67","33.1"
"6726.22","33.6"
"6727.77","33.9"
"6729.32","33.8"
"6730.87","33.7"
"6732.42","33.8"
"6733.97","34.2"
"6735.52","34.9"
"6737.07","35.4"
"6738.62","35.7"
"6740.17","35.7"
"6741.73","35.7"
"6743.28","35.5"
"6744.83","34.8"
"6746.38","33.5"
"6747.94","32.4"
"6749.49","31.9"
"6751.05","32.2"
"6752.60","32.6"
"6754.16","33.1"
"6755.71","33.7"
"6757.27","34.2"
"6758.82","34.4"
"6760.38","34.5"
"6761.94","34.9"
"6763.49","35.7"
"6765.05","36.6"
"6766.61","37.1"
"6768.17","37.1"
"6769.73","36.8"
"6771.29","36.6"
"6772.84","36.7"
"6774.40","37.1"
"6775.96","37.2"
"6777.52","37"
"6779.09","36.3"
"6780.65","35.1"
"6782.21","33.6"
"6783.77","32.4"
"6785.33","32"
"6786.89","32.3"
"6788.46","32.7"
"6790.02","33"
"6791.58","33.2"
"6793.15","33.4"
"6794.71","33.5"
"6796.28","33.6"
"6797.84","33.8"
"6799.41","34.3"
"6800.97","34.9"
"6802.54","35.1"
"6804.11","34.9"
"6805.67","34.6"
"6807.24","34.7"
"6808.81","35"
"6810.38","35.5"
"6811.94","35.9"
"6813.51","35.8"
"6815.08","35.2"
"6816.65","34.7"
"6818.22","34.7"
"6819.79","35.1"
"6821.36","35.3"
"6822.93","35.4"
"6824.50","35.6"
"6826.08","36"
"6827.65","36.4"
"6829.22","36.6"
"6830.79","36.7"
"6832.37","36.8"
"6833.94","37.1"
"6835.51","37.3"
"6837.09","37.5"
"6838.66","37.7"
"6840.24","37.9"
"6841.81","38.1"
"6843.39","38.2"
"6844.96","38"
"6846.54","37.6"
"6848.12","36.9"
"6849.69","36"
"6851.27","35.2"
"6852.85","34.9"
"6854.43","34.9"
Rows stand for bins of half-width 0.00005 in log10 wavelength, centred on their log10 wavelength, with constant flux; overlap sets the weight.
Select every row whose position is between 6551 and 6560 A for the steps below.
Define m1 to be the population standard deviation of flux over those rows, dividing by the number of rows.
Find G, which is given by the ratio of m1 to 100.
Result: 0.015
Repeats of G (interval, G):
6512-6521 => 0.009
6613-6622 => 0.011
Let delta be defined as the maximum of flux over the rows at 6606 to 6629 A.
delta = 49.7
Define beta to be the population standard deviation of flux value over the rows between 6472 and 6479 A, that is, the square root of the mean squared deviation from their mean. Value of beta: 0.5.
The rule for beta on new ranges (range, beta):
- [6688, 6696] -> 0.3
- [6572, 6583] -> 0.3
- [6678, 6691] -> 1.3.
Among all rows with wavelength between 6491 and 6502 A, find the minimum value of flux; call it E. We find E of 46.9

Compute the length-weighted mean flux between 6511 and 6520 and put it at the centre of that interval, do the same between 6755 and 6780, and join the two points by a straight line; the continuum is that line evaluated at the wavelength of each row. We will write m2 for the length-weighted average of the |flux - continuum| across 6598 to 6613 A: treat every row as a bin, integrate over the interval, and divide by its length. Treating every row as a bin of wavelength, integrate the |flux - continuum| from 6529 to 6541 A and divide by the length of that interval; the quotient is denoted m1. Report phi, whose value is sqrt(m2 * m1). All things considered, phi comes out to 3.5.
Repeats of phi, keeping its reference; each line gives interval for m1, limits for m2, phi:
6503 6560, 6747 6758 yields 3.8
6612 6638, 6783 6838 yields 2.0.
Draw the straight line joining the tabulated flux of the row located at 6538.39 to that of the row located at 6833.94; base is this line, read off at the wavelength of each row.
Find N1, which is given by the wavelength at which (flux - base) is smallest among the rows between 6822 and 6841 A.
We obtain 6822.93 A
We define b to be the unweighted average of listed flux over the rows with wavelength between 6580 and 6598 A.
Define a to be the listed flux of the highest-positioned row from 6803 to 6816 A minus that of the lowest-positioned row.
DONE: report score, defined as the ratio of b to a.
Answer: 169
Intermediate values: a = 0.3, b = 50.8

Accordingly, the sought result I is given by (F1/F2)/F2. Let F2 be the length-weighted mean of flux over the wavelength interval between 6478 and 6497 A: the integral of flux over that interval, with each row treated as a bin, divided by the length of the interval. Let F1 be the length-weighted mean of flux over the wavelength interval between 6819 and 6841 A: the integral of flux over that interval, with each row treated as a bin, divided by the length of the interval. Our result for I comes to 0.015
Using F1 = 36.5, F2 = 49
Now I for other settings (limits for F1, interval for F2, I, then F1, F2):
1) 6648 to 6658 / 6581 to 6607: 0.015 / 38.6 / 50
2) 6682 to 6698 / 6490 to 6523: 0.014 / 35.7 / 51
